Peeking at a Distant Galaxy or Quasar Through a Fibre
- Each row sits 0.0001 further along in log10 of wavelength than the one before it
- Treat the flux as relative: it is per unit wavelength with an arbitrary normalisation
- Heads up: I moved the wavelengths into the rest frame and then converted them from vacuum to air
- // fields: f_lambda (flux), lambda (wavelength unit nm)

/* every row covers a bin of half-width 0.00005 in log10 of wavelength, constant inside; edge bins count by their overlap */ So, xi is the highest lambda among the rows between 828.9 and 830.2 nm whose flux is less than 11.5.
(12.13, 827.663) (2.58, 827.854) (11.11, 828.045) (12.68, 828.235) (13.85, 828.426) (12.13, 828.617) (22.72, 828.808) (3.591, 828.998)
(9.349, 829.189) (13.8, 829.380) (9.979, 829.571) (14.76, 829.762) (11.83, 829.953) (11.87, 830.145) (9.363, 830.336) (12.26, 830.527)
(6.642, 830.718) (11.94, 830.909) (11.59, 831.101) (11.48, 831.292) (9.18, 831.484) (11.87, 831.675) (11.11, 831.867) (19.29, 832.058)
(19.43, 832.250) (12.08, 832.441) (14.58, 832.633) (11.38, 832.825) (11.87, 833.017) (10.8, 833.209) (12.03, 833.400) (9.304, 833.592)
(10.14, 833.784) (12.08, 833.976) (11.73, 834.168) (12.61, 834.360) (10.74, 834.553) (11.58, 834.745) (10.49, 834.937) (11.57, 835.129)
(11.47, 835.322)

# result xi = 829.571 nm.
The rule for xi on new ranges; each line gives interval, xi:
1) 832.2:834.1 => 833.784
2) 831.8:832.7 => 831.867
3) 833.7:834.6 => 834.553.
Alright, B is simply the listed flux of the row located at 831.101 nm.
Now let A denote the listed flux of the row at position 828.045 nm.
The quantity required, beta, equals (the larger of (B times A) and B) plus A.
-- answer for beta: 140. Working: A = 11.11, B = 11.59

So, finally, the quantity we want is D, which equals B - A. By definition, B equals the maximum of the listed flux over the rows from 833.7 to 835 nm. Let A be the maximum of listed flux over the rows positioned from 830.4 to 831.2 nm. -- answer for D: 0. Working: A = 12.26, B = 12.61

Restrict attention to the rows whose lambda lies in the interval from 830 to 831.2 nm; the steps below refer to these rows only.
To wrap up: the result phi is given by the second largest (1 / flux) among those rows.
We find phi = 0.107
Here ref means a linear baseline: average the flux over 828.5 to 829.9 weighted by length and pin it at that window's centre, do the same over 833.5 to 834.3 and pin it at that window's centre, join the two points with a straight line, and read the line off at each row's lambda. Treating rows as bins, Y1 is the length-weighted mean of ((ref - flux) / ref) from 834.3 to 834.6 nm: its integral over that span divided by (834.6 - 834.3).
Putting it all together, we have -0.09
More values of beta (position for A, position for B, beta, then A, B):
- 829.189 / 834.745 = 118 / 9.349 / 11.58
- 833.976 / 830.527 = 160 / 12.08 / 12.26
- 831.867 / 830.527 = 147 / 11.11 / 12.26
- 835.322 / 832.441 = 150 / 11.47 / 12.08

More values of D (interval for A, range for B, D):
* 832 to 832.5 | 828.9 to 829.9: -5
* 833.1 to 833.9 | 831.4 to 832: 0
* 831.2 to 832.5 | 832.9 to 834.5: -7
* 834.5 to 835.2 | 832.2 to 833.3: 8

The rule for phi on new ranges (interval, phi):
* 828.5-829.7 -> 0.107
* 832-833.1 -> 0.084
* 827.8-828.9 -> 0.090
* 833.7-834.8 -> 0.093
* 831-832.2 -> 0.090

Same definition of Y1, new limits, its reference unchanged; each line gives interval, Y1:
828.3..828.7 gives -0.03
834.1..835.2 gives -0.07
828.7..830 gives 0.00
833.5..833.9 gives 0.10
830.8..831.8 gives 0.05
